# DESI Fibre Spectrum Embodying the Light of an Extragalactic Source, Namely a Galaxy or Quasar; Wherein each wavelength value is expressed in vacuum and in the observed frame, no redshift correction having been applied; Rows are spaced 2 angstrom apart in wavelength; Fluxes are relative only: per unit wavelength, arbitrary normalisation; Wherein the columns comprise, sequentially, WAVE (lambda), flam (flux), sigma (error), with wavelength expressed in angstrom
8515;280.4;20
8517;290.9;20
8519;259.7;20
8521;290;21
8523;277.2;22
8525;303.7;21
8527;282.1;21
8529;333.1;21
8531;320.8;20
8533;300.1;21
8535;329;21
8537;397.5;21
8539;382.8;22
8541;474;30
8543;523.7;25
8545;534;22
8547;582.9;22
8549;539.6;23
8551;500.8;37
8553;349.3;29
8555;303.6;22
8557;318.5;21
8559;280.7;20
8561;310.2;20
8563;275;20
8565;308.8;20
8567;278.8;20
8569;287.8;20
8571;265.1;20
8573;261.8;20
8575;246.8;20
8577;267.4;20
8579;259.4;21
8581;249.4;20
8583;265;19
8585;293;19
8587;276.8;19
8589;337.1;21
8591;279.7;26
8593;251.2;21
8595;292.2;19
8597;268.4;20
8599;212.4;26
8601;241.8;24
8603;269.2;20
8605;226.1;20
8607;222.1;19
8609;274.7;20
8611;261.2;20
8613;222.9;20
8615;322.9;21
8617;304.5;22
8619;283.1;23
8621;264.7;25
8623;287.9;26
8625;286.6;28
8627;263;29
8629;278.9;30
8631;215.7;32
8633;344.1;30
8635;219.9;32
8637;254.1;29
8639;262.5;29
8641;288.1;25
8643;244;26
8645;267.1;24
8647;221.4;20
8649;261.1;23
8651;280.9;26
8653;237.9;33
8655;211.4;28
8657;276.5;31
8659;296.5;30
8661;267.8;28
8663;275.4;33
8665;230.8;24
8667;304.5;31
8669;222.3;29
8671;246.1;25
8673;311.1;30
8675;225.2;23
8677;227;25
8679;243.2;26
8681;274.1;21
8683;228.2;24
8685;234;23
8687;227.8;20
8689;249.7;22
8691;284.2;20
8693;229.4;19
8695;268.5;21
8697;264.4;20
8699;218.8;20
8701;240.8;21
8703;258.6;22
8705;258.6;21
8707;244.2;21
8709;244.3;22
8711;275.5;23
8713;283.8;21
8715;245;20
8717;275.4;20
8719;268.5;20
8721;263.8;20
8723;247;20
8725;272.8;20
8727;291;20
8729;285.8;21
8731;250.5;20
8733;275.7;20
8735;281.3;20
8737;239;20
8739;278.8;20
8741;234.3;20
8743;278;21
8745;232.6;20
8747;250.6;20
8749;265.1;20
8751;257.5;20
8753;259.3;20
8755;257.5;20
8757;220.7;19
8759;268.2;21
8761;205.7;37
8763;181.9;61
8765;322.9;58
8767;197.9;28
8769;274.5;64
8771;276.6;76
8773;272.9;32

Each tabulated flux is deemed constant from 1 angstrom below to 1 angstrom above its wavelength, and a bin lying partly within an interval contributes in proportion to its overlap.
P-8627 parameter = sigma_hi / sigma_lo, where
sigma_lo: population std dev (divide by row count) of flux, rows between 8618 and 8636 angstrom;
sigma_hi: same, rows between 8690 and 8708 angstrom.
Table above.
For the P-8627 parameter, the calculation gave 0.53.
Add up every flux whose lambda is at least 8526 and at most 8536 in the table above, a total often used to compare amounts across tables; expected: 1565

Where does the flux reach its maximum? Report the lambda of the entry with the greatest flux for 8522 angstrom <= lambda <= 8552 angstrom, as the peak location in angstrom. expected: 8547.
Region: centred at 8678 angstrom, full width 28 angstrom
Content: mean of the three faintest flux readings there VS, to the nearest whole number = 225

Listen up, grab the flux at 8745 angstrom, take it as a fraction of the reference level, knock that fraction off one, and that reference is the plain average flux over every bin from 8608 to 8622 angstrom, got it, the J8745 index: 0.16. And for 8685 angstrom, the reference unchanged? 0.15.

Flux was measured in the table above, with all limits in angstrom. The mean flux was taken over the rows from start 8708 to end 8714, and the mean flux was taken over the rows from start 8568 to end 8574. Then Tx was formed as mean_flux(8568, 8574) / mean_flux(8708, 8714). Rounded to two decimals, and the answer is 1.01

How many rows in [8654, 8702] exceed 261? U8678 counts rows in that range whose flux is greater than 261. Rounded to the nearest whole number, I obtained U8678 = 10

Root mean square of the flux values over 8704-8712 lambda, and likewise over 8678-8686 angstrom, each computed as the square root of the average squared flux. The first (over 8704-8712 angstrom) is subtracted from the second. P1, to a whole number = -10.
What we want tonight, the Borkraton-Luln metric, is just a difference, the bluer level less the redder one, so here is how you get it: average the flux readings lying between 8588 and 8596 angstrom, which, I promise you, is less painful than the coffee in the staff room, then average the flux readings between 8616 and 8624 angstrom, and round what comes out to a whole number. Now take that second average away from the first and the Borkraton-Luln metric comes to 5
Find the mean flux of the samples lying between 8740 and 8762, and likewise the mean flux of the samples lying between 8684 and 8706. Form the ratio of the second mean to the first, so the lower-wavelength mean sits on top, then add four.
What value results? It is 5.00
